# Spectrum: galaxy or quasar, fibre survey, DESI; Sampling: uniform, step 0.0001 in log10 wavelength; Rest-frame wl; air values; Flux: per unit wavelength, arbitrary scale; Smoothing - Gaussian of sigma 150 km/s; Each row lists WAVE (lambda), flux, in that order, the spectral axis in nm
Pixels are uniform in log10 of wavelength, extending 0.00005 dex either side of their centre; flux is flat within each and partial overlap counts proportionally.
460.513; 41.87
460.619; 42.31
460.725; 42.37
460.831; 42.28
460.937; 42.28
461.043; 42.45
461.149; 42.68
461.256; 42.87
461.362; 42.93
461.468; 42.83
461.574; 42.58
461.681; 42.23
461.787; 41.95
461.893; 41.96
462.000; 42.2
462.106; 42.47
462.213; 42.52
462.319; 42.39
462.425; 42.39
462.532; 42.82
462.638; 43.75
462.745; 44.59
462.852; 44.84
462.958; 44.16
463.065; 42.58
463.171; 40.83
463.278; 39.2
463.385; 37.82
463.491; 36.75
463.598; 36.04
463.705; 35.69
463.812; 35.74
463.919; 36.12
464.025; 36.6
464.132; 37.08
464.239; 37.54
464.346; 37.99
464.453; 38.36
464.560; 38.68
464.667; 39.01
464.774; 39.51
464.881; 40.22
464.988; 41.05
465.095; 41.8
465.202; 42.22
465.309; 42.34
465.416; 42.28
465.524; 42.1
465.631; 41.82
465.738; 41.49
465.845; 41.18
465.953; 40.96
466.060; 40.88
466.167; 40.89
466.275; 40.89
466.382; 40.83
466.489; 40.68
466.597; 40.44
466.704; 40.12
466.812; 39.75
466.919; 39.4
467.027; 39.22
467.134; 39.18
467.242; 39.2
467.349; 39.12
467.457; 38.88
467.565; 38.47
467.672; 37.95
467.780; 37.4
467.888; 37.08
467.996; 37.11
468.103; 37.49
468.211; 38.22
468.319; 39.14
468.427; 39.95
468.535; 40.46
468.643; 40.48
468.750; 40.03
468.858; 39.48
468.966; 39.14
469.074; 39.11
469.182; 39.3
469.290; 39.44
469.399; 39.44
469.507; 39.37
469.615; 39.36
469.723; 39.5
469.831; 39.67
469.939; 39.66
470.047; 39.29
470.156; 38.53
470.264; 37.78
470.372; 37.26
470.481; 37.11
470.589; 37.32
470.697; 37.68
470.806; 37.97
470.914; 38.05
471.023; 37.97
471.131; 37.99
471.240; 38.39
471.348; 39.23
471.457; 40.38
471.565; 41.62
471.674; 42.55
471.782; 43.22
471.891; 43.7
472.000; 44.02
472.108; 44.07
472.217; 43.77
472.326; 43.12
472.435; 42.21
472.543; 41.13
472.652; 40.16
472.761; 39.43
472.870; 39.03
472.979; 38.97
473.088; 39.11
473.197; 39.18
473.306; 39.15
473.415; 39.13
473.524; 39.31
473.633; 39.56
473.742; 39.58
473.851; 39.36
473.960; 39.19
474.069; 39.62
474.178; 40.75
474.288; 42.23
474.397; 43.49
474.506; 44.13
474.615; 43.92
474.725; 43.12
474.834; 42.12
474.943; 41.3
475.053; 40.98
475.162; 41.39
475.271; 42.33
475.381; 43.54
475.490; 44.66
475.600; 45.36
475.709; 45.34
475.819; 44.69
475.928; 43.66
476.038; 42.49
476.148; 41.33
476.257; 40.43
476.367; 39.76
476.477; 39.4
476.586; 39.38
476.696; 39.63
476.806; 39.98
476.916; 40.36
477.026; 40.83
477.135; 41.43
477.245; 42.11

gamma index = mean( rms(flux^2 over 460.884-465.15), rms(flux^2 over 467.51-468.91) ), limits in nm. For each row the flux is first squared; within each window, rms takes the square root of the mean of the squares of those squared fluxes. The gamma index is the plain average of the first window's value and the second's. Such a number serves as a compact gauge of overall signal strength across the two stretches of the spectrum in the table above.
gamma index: 1588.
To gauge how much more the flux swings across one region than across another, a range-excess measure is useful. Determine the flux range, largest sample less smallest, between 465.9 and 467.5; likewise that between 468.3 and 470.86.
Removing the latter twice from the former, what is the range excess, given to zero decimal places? -5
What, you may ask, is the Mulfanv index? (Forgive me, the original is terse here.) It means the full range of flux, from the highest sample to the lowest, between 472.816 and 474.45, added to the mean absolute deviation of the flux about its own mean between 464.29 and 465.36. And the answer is 5.9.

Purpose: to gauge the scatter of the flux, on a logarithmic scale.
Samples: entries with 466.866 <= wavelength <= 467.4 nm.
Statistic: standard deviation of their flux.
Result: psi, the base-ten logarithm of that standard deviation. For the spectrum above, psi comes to -1.0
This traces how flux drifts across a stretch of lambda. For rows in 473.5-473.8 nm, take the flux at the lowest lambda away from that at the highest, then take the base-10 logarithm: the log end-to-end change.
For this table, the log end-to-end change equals -0.6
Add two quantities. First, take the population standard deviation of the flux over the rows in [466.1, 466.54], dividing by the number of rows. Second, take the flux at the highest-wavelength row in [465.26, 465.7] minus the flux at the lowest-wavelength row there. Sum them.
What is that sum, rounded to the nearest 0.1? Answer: -0.4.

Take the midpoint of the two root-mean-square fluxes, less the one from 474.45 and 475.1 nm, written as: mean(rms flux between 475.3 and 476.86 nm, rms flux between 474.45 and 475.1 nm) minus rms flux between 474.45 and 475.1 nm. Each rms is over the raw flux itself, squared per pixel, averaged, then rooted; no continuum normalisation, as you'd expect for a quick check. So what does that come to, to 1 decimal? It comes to -0.2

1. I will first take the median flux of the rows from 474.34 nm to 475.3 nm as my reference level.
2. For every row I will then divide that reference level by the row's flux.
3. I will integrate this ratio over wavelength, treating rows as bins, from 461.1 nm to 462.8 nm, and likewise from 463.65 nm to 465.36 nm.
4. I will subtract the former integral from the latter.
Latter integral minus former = 0.19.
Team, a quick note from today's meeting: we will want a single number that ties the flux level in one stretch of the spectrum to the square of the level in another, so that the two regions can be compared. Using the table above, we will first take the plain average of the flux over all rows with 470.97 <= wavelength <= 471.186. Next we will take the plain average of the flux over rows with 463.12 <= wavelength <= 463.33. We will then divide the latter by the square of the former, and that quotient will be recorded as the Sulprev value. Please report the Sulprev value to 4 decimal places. 0.0277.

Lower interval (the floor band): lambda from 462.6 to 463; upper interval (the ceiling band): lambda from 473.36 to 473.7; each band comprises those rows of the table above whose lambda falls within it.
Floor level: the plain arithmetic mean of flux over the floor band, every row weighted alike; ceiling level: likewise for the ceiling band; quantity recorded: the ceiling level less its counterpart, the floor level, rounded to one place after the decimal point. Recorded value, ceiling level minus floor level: -5.0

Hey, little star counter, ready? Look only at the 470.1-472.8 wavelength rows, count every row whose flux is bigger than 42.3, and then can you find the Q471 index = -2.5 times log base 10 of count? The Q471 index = -2.1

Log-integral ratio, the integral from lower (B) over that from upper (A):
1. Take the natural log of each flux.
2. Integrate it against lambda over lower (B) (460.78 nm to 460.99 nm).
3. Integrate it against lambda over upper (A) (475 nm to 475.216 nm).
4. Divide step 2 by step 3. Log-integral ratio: 0.98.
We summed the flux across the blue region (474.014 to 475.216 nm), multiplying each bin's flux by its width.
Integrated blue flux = 50.6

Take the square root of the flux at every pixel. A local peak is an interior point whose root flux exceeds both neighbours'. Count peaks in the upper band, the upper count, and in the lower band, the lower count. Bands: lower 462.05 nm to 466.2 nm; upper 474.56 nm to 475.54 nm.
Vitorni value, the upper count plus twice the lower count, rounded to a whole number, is 6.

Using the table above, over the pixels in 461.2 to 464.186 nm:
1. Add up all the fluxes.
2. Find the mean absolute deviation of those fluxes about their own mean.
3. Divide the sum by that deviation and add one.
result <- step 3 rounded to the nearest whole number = 438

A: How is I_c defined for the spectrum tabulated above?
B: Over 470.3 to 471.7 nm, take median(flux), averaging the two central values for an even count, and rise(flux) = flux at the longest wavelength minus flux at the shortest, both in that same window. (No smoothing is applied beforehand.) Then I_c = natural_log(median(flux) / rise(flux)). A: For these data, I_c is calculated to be 2.0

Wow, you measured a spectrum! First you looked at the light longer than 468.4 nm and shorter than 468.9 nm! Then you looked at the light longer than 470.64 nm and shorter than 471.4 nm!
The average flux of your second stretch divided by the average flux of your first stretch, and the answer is 0.95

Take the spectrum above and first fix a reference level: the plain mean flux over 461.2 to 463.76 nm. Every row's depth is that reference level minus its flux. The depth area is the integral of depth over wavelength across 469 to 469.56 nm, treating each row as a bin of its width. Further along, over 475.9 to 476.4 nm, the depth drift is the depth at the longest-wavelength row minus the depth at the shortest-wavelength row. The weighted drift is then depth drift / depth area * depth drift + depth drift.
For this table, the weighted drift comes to 16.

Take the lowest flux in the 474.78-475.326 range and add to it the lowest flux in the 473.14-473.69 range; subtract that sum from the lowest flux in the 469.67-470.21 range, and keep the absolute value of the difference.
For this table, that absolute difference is 42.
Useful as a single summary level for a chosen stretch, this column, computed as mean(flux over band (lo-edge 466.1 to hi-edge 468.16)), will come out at 39.2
